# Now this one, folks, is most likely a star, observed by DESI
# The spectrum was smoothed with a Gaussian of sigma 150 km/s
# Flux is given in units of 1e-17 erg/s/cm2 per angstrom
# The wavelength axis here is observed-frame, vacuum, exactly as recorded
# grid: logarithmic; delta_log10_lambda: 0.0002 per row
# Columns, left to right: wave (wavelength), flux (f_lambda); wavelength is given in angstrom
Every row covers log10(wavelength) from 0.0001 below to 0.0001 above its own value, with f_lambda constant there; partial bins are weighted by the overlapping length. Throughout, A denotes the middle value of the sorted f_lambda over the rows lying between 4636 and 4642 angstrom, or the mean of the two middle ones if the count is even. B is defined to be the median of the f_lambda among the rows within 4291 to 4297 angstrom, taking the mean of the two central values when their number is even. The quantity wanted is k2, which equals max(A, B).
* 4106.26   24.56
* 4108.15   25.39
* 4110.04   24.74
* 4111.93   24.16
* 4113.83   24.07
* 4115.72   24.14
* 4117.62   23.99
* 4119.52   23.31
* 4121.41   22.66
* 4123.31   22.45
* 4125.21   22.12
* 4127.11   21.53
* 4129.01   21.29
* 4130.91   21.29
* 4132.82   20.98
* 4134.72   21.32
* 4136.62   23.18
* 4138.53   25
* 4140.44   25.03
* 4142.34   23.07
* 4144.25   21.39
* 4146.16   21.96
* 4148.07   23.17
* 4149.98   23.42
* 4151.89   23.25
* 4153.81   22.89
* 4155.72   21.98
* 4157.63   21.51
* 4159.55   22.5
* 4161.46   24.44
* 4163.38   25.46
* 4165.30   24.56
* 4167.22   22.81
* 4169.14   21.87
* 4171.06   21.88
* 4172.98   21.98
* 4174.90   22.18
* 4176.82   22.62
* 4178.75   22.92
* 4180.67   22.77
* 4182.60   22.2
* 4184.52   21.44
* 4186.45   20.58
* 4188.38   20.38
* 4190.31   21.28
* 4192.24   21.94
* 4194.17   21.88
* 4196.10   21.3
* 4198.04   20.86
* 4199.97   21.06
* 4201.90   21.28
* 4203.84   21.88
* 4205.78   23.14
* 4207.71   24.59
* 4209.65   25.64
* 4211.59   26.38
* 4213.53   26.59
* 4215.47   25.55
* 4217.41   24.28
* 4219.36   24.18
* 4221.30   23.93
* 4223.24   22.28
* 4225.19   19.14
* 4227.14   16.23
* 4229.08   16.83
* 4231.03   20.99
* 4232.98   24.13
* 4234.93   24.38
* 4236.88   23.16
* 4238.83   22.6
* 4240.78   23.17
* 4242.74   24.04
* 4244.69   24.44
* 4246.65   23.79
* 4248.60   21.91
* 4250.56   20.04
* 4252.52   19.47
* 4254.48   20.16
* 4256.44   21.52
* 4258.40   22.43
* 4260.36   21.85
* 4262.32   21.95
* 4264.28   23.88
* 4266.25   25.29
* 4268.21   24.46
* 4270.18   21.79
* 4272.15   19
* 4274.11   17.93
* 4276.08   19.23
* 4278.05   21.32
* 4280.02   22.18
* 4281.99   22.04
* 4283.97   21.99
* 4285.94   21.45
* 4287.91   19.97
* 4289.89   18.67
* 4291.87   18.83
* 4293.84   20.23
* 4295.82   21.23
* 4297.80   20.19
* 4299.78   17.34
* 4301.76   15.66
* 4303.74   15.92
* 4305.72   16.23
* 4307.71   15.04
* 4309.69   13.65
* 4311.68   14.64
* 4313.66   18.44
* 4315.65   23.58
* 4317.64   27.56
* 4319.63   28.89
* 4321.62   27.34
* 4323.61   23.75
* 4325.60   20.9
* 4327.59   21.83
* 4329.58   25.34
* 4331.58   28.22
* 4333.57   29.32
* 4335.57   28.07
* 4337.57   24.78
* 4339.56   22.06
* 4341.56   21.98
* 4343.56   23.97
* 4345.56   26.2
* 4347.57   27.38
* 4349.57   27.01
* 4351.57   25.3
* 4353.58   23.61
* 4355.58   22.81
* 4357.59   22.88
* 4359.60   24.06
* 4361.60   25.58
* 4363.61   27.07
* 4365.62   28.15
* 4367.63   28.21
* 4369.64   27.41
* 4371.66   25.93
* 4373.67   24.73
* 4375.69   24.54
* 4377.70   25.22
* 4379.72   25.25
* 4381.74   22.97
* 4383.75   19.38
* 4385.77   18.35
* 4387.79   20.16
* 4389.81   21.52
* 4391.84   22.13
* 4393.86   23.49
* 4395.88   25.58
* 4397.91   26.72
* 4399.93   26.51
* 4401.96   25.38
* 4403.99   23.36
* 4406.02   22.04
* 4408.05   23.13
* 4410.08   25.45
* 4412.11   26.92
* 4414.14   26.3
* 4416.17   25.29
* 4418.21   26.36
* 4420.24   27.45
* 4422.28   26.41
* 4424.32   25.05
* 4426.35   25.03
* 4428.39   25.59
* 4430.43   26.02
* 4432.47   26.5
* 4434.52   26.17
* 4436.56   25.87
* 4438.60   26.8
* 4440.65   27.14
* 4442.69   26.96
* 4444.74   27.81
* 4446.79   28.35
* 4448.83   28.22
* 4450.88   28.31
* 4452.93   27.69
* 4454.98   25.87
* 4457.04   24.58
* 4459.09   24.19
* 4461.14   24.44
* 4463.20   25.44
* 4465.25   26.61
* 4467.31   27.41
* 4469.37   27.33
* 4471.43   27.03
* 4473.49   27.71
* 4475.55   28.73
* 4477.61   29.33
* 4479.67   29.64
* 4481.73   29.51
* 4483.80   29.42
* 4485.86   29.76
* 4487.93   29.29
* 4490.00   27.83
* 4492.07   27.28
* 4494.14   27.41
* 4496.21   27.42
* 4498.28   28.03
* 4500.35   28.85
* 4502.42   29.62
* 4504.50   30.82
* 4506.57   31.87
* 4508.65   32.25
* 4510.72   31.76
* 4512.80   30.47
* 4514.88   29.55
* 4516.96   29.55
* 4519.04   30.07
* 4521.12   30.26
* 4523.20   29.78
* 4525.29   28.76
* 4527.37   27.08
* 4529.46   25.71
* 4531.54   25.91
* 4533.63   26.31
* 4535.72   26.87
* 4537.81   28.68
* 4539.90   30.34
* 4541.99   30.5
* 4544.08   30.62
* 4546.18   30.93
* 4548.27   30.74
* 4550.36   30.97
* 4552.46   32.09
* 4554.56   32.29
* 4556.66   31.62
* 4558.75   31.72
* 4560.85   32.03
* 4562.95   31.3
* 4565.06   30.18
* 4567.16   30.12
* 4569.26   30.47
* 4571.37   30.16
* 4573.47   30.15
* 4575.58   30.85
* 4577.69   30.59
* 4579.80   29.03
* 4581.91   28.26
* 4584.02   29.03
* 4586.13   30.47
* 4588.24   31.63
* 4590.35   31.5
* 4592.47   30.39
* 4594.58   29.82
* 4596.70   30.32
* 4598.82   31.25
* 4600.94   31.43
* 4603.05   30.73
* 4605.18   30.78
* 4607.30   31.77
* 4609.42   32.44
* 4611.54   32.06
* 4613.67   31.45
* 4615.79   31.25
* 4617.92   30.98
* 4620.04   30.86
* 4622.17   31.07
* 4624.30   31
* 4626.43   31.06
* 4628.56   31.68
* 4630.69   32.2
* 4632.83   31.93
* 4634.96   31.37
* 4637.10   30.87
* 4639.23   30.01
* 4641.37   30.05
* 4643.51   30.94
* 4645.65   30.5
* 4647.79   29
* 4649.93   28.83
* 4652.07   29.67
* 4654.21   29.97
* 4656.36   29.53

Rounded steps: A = 30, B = 20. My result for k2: 30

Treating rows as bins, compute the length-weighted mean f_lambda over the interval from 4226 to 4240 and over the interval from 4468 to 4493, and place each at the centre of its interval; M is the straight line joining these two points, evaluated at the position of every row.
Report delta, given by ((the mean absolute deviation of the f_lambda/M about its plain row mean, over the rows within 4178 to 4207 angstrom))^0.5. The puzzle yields 0.192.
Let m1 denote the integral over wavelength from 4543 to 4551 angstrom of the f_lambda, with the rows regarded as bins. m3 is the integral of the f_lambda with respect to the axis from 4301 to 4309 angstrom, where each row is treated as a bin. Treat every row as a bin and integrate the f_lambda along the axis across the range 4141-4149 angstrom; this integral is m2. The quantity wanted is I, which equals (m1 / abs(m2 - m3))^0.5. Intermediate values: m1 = 247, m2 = 180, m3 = 125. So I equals 2.1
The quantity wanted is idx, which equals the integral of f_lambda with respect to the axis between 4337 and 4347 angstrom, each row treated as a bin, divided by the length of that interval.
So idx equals 23.9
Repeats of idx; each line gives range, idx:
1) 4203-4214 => 24.7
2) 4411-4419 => 26.2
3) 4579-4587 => 29.2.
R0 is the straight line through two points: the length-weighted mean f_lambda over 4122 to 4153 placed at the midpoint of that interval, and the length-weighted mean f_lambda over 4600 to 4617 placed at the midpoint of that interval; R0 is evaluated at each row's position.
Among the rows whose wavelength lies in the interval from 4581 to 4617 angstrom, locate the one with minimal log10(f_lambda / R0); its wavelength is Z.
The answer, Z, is 4581.91 angstrom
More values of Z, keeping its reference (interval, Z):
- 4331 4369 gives 4341.56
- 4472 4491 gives 4490.00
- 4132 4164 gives 4132.82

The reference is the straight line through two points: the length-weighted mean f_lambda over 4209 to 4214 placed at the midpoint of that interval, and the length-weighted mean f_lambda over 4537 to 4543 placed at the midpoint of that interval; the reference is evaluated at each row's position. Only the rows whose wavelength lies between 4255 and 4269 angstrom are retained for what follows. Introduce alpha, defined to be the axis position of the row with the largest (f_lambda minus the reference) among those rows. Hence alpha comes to 4266.25 angstrom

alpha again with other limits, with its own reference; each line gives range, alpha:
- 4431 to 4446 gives 4444.74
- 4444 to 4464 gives 4446.79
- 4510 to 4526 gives 4510.72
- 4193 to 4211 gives 4209.65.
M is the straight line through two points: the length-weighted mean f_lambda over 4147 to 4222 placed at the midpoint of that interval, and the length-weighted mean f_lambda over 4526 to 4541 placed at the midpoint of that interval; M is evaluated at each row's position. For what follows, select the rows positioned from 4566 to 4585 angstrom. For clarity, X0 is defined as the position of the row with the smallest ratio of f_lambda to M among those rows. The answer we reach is 4581.91 angstrom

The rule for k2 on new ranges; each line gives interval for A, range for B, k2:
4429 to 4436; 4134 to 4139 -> 26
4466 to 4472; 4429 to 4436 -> 27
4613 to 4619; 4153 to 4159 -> 31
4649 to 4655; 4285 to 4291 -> 30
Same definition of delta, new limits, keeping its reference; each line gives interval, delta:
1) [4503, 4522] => 0.182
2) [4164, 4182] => 0.176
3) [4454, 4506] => 0.208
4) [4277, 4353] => 0.368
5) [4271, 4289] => 0.241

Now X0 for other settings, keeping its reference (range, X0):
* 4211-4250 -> 4227.14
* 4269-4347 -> 4309.69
